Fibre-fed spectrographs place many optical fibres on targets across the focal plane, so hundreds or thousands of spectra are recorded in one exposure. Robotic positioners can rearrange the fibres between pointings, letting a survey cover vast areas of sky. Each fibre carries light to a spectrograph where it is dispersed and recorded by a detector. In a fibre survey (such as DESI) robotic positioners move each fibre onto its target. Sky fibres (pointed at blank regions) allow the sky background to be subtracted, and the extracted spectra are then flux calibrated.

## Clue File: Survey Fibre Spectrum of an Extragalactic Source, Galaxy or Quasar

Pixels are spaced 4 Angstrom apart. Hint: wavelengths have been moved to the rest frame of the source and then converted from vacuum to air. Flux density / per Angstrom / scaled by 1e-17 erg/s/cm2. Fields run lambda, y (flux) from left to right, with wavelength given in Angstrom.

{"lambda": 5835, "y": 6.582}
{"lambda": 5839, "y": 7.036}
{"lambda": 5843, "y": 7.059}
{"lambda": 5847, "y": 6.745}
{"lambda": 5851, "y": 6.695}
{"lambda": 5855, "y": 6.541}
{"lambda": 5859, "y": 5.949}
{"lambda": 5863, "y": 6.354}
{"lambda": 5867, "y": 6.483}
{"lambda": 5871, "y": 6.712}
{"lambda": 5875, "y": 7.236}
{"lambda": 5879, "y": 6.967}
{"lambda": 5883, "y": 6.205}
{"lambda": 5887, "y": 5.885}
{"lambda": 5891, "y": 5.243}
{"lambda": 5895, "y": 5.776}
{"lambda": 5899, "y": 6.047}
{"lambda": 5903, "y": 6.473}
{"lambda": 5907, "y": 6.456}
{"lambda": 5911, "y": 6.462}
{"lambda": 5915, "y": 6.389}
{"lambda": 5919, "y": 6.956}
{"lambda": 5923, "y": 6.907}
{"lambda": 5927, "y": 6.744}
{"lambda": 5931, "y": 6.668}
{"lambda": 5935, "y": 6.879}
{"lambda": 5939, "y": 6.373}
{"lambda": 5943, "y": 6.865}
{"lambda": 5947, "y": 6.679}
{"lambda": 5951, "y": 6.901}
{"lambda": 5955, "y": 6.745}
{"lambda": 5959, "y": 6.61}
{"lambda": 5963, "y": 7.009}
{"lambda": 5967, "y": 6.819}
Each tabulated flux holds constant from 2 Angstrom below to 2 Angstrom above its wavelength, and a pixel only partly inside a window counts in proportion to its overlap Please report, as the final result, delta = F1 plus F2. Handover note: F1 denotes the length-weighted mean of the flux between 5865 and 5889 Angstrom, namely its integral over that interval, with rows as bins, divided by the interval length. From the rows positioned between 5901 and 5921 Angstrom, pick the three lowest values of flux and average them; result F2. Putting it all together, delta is 13.0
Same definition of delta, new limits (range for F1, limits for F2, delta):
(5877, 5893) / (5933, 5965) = 12.6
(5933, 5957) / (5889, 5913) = 12.4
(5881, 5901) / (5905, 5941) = 12.2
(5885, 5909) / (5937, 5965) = 12.5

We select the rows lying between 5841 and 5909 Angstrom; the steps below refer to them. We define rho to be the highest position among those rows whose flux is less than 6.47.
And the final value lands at 5907 Angstrom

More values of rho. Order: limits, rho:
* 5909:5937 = 5915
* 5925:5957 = 5939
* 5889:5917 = 5915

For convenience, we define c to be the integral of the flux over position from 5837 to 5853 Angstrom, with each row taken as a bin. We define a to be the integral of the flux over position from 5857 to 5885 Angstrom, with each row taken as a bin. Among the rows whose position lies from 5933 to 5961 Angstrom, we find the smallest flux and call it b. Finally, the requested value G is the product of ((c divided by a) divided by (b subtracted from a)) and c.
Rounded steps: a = 184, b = 6.373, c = 110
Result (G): 0.4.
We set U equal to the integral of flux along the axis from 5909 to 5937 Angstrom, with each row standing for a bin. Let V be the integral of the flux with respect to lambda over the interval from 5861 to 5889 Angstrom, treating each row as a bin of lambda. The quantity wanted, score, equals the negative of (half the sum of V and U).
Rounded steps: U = 188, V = 183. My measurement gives -186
